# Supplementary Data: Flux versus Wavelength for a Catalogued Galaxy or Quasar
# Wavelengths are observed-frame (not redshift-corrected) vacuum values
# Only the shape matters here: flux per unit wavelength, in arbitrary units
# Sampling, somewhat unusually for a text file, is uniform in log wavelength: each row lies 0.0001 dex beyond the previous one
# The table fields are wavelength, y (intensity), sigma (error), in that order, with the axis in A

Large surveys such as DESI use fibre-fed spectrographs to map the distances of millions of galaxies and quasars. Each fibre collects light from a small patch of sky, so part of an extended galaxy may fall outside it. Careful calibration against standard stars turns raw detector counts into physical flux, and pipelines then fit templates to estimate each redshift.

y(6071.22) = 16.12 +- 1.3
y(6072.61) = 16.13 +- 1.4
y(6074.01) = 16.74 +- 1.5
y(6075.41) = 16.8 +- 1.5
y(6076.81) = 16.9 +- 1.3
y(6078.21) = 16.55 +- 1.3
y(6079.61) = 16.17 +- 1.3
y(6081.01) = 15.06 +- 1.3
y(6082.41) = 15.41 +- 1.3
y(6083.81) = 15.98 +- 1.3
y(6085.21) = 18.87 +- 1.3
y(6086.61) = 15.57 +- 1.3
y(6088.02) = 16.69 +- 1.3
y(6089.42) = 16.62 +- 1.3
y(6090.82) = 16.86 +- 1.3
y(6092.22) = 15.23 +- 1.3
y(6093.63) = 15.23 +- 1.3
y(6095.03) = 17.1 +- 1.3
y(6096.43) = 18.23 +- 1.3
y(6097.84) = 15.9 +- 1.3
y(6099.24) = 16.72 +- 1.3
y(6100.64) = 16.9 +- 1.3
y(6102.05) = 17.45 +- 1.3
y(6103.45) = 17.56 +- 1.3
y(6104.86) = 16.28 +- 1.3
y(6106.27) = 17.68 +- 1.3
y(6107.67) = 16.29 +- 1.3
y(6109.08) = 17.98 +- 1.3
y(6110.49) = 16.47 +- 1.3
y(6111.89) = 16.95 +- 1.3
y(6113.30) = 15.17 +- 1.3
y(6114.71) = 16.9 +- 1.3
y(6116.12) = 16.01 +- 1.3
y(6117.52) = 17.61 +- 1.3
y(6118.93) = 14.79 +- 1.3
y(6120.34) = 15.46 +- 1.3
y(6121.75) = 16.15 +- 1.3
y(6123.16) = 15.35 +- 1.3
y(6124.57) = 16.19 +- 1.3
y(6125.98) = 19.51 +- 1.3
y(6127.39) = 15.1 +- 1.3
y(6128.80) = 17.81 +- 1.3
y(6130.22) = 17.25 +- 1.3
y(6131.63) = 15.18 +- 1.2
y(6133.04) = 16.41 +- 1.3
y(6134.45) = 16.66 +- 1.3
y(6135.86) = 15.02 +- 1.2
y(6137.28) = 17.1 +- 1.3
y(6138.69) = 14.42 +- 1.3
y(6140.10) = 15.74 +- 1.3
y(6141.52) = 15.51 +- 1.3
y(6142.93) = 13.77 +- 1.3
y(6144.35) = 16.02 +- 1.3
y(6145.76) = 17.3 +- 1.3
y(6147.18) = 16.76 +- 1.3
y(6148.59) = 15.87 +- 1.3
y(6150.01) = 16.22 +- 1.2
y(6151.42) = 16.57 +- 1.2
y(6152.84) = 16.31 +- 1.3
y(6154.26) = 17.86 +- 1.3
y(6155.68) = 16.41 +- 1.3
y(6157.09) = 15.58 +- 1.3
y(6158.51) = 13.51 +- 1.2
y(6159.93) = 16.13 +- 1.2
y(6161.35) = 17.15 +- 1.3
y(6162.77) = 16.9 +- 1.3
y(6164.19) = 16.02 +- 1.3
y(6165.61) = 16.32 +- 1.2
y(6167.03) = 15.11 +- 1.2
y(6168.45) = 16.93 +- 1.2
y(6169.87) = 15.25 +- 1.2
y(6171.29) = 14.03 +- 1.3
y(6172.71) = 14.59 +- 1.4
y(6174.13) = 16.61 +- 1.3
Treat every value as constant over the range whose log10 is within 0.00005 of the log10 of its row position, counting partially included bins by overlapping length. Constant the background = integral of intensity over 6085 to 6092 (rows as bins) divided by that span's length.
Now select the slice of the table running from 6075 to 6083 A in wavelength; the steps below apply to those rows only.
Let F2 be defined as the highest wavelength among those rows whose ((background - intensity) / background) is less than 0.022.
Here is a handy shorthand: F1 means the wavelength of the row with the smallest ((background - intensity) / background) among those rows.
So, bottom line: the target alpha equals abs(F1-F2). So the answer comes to 1.4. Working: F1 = 6076.81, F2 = 6078.21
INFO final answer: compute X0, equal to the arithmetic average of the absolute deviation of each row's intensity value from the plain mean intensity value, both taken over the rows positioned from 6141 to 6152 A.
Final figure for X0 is 0.71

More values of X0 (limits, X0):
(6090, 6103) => 0.78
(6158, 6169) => 0.85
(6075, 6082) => 0.54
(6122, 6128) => 1.49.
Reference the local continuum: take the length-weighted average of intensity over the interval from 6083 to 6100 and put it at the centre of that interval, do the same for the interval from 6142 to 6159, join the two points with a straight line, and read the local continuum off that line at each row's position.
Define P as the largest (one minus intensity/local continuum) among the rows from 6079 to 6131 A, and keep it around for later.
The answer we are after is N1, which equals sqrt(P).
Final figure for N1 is 0.311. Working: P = 0.097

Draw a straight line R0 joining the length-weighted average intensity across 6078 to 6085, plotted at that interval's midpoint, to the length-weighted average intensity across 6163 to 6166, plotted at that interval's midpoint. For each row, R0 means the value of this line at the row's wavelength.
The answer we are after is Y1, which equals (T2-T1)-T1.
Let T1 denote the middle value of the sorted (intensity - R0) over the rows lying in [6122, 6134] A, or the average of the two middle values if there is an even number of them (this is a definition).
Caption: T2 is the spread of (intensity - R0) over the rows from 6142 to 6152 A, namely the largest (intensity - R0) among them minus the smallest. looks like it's 3.22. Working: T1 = 0.1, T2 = 3.5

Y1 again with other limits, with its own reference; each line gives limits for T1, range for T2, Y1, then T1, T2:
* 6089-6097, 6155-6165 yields 2.21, 0.7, 3.6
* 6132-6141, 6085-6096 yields 3.87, -0.1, 3.7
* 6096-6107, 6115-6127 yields 2.47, 1.1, 4.7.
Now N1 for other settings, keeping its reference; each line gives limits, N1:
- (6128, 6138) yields 0.267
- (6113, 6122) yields 0.307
